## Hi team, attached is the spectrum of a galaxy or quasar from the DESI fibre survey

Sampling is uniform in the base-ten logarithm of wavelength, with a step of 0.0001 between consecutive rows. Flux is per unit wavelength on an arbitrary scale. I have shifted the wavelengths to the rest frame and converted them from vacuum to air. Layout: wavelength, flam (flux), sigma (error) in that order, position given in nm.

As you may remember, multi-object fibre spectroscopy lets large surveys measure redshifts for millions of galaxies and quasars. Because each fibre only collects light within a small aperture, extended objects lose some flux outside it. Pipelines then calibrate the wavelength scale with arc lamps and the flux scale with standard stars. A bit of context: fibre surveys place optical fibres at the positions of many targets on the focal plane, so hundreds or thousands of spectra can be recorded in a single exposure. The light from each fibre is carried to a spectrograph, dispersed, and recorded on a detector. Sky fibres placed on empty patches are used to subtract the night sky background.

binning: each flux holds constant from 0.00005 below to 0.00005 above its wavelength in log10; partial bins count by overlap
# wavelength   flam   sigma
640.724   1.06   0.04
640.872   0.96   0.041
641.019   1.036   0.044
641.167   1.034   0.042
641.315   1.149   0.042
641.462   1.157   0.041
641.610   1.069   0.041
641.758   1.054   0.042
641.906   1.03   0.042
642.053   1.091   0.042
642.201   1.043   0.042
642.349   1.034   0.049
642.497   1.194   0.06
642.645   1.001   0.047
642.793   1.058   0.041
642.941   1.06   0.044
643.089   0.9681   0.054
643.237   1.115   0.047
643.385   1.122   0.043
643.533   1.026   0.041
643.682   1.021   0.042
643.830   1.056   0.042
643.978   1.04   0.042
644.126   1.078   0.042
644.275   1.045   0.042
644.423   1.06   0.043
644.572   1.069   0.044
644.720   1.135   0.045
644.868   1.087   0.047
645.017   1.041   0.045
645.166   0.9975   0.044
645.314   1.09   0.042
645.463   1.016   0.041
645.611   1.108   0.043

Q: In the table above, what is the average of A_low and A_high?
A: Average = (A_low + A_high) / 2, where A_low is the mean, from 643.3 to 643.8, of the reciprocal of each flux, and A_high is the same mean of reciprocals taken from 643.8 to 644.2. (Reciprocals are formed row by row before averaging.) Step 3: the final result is 0.947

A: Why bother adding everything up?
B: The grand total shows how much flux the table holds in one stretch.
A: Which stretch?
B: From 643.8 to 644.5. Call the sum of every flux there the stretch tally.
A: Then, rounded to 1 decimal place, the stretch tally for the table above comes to 5.3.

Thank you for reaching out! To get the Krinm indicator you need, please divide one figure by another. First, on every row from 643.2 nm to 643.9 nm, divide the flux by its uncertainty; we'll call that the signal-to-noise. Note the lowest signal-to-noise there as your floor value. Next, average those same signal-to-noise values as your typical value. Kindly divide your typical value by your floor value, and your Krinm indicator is 1.05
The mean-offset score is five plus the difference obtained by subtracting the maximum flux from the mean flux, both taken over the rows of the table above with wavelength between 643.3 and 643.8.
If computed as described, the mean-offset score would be 4.93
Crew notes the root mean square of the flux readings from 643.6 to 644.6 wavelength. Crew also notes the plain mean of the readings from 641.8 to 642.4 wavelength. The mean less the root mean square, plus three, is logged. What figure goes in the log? 3.00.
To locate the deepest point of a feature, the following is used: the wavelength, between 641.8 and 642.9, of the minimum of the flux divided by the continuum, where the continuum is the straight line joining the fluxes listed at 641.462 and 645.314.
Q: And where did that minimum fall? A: 642.645 nm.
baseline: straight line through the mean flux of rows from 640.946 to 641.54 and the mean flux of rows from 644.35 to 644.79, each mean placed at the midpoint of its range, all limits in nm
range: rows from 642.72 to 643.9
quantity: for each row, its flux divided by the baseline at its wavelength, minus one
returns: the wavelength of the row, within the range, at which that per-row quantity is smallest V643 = 643.089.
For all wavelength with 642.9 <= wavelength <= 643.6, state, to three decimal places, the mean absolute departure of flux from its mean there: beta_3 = 0.049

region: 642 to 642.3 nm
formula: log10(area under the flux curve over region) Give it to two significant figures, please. -0.50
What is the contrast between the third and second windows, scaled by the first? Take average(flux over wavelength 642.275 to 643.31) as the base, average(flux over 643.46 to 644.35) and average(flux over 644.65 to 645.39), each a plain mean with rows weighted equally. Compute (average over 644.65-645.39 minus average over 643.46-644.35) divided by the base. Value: 0.024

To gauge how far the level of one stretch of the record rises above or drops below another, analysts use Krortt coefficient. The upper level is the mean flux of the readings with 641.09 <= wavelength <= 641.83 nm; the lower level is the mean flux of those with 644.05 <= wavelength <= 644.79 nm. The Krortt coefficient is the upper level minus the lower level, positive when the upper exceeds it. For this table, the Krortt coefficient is 0.015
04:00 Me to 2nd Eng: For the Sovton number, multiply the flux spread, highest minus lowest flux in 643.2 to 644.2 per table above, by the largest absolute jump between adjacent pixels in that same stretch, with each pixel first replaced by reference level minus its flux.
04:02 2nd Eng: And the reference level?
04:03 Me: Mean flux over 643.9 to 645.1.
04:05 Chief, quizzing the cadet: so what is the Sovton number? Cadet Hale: 0.010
